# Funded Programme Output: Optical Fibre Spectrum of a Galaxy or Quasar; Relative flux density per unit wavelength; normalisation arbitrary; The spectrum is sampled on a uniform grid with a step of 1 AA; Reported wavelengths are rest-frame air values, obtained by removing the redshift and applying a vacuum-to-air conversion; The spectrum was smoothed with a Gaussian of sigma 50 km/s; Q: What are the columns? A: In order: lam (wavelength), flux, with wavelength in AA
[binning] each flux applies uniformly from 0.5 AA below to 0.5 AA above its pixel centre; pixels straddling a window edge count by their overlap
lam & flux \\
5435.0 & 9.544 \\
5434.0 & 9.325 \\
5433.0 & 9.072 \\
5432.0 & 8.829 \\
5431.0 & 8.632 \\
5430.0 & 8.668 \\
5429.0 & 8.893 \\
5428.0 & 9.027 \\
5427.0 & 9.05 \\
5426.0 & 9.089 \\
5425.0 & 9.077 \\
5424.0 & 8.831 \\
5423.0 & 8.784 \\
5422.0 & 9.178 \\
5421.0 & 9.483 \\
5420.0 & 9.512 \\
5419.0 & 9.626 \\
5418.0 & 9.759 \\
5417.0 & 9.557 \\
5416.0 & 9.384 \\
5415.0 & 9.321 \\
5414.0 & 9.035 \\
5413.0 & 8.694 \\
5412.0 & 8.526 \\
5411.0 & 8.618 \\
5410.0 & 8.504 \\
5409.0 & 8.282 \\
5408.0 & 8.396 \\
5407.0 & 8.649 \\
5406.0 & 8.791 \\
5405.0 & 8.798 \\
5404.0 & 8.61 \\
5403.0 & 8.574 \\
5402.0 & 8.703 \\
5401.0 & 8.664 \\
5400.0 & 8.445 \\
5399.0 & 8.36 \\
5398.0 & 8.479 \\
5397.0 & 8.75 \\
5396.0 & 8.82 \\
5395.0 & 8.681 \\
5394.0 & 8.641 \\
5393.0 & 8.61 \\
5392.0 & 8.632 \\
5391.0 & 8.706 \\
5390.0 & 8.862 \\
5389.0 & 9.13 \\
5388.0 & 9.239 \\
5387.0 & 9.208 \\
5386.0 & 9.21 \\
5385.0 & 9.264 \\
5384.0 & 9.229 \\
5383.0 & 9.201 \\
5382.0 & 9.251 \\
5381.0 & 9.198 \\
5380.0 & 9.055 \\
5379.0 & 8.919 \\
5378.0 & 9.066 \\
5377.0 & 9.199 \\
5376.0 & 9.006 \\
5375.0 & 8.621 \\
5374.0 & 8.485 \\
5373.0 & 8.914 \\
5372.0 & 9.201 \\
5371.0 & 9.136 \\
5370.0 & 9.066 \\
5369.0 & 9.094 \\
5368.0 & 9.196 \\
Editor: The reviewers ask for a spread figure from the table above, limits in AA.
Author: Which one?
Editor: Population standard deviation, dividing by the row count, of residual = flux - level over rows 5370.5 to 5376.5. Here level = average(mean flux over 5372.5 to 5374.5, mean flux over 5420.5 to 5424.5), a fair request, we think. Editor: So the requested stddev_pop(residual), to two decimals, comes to 0.26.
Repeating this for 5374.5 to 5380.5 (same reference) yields 0.18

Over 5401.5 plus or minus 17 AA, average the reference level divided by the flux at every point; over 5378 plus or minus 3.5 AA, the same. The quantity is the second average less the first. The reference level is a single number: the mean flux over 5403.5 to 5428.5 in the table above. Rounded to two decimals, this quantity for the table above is -0.02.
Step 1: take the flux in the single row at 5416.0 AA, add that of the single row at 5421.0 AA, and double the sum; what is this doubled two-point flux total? 37.73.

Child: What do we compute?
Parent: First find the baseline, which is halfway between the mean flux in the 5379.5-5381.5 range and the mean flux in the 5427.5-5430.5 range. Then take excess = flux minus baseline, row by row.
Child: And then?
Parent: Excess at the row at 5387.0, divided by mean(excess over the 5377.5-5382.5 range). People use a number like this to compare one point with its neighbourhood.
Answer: 2.1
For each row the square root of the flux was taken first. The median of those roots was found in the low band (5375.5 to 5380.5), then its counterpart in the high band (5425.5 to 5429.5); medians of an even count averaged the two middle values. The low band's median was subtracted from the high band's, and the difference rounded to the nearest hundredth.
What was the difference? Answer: 0.00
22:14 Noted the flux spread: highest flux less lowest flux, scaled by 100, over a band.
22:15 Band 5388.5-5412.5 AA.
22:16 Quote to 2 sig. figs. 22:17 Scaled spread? 85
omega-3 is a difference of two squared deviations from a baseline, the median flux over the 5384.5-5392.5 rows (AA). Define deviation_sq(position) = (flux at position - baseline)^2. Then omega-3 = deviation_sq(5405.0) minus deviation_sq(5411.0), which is -0.17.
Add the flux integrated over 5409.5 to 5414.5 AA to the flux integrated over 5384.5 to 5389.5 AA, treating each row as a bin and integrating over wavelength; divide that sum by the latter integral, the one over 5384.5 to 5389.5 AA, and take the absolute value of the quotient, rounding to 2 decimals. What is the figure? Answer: 1.94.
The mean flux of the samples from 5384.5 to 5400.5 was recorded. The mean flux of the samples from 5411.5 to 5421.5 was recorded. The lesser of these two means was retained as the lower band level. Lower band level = 8.81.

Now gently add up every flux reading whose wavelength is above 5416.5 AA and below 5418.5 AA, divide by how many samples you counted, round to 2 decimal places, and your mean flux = 9.66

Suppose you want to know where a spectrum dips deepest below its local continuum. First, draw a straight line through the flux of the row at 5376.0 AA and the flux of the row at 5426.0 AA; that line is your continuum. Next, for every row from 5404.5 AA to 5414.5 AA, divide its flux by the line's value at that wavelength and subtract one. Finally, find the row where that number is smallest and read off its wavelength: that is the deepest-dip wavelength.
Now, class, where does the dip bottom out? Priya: 5409.0 AA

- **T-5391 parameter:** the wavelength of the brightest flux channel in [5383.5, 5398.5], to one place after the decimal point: 5385.0 AA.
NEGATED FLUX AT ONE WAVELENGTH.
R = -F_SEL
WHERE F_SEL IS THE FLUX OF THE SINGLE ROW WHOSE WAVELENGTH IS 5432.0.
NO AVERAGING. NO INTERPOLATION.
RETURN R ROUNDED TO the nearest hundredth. -8.83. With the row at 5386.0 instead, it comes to -9.21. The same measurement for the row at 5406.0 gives -8.79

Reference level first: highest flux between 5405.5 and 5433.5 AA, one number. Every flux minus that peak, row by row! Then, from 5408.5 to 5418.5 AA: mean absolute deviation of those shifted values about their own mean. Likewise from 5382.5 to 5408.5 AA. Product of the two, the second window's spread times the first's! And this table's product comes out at 0.10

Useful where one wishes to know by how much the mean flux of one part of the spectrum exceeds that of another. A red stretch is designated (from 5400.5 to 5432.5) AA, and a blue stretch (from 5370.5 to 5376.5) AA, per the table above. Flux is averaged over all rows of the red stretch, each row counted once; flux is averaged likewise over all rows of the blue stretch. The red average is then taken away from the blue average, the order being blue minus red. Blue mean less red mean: 0.0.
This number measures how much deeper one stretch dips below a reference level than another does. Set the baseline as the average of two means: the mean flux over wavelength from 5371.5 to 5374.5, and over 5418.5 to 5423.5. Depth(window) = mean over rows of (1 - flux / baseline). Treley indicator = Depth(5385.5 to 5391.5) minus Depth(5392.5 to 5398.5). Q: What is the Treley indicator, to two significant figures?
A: -0.044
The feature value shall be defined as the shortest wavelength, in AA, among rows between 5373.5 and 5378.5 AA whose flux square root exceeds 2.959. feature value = 5376.0 AA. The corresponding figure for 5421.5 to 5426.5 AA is 5422.0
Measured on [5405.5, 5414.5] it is 5406.0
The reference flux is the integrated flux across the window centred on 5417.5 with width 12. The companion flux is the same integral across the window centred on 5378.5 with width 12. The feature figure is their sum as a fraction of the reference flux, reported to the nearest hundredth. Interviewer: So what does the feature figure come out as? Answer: 1.98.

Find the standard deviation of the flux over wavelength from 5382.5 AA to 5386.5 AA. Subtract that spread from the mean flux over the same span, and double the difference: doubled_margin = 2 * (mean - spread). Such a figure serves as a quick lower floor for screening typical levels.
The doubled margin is 18.4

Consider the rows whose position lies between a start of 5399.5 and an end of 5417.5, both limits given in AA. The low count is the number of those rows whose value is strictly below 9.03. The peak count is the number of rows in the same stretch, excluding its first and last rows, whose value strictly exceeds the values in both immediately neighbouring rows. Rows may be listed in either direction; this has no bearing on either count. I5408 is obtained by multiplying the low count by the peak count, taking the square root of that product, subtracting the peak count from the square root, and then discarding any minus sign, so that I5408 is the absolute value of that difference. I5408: 3.5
